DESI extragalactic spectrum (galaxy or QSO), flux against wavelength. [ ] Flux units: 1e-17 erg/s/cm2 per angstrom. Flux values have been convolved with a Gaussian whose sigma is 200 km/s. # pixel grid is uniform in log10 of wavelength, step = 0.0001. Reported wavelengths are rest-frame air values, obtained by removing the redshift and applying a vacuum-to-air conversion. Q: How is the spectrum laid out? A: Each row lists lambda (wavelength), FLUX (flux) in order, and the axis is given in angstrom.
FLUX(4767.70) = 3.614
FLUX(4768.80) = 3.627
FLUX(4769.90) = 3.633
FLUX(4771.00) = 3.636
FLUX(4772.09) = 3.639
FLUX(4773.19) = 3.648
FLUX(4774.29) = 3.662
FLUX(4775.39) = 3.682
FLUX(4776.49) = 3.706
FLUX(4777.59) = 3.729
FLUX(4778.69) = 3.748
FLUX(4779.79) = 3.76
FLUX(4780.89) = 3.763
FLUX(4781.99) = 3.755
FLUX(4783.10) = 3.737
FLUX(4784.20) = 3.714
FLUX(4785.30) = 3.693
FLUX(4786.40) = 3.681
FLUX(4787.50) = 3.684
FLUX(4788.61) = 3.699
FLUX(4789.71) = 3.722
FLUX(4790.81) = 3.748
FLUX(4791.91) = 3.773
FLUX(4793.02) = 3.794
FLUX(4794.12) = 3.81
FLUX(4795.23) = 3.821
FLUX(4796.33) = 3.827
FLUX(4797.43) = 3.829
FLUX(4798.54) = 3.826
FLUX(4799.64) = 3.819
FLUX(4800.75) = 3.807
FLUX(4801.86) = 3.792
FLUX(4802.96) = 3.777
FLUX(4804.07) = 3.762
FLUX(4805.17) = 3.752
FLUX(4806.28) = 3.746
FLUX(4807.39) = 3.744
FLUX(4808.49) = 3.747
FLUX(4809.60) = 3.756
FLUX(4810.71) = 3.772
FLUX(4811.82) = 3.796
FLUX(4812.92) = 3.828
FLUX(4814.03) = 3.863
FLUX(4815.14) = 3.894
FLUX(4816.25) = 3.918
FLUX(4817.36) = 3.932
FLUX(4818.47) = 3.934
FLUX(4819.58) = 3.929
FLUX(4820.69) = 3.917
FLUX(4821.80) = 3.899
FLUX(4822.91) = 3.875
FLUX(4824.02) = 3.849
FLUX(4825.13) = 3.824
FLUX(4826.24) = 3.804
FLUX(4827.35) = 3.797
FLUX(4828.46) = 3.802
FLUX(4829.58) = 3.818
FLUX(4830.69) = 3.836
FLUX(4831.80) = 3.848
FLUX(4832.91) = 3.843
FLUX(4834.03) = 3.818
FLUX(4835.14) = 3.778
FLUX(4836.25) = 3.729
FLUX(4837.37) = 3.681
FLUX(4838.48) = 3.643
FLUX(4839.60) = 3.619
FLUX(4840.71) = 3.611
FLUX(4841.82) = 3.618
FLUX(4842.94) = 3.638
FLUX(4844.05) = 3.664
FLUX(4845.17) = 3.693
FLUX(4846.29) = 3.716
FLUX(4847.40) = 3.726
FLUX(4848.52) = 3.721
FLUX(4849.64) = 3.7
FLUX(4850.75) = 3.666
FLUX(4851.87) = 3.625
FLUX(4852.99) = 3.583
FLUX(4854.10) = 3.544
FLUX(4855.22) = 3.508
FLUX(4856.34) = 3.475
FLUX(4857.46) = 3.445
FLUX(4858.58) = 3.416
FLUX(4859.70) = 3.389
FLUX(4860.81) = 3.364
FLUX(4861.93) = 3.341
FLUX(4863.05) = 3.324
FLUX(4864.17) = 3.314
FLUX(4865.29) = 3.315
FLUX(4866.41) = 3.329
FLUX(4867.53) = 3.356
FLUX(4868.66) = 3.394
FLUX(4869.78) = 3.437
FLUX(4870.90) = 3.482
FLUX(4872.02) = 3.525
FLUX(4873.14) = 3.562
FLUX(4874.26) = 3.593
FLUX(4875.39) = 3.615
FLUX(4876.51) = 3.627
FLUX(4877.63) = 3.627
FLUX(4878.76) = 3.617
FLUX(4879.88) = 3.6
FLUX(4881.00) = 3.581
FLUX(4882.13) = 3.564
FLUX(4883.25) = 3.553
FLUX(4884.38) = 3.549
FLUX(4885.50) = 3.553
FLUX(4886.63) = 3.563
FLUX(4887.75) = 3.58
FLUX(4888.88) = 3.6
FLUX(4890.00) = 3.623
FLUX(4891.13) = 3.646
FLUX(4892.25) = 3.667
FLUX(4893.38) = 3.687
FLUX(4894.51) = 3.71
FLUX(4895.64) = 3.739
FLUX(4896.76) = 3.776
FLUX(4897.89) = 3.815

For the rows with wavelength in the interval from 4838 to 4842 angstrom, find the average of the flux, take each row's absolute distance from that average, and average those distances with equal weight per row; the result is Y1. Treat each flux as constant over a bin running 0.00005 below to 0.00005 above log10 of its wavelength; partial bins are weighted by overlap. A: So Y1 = 0.010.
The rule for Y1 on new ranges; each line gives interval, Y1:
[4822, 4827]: 0.024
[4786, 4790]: 0.014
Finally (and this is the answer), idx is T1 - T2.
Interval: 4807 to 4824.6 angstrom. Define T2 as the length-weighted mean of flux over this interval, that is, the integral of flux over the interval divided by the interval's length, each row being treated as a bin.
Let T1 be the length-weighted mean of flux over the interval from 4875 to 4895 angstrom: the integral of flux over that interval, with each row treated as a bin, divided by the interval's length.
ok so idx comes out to -0.2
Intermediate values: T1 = 3.61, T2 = 3.86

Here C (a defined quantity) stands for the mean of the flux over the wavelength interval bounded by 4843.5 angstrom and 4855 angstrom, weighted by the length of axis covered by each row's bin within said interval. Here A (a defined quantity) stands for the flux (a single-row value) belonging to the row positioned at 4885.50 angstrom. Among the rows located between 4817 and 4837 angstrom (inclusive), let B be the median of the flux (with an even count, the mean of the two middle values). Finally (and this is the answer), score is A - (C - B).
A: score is 3.73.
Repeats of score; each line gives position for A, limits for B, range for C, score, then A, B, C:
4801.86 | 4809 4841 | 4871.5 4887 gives 4.04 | 3.792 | 3.82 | 3.58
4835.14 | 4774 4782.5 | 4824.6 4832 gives 3.70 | 3.778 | 3.74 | 3.82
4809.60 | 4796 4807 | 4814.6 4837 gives 3.71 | 3.756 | 3.80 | 3.85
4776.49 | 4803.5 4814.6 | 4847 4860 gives 3.90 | 3.706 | 3.76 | 3.57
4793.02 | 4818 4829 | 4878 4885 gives 4.08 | 3.794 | 3.86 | 3.58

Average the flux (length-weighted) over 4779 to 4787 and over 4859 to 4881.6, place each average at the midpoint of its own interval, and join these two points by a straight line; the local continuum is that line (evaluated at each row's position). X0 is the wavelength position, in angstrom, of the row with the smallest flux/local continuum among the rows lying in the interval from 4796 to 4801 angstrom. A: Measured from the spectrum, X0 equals 4800.75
